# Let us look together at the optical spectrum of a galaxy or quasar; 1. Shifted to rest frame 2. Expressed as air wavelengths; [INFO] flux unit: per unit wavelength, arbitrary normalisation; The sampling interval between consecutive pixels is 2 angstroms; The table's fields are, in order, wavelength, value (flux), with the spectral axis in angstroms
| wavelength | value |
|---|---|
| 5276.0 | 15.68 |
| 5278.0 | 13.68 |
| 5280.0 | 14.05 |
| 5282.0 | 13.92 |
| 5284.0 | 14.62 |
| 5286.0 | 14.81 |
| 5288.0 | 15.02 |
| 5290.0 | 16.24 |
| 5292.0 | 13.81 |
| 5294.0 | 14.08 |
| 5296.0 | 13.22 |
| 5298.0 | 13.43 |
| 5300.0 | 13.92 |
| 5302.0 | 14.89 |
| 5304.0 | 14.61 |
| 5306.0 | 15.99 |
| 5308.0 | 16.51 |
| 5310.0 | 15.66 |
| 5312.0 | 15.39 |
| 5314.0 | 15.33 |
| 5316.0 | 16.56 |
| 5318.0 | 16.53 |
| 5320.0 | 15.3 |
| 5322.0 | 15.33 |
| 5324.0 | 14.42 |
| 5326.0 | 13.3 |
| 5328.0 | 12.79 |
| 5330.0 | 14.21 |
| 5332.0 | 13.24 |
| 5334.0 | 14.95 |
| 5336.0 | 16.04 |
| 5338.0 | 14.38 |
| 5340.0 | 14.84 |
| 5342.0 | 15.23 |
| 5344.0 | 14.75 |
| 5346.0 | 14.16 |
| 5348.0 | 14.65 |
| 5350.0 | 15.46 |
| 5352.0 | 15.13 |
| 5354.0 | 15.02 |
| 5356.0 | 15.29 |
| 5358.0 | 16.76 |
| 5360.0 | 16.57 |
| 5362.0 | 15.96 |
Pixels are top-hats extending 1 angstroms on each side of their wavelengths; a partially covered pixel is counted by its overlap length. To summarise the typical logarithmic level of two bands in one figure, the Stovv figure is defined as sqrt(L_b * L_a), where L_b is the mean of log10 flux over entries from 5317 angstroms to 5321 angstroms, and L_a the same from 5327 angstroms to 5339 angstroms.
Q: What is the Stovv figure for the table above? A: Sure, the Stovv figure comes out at 1.18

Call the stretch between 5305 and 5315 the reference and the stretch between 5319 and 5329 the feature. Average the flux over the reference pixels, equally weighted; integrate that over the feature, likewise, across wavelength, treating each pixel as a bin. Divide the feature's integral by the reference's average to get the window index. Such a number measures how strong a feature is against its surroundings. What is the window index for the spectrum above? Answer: 9.0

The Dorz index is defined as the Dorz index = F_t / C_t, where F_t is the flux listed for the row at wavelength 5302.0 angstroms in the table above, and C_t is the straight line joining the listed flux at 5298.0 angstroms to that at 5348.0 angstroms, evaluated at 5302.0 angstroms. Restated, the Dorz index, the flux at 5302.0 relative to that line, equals 1.10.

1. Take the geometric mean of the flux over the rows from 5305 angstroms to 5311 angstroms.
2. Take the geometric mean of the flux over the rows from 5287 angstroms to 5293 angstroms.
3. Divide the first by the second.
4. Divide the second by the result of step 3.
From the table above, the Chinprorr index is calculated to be 14.0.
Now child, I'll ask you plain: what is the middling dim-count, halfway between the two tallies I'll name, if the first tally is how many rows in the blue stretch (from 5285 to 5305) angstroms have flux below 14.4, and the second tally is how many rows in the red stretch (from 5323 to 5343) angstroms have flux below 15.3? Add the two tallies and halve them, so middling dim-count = 7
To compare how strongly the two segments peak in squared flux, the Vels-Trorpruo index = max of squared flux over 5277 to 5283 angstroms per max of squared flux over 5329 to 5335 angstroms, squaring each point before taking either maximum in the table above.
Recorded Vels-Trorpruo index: 0.88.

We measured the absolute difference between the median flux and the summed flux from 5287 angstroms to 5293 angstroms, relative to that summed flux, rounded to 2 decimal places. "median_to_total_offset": 0.67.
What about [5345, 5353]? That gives 0.75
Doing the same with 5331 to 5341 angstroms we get 0.80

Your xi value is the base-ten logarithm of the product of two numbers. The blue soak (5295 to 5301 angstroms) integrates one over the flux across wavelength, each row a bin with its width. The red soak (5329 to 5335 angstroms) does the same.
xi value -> -0.724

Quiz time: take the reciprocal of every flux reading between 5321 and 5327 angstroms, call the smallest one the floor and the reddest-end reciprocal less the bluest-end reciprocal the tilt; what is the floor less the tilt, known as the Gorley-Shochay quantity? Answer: 0.055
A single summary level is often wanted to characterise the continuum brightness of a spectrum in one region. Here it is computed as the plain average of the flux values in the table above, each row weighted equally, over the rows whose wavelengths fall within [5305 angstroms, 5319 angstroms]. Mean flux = 16.0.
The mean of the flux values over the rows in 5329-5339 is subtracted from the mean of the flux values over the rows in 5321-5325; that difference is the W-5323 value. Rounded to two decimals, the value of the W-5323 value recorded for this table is 0.31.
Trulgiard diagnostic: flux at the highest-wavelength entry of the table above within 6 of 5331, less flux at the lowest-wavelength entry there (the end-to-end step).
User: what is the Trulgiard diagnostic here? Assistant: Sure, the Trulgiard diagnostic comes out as 2.7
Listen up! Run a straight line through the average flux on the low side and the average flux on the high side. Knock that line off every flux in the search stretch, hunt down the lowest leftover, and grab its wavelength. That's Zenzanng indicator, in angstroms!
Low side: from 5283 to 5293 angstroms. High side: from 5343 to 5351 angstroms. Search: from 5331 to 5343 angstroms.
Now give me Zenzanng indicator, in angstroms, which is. 5332.0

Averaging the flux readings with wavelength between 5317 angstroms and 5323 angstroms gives 15.7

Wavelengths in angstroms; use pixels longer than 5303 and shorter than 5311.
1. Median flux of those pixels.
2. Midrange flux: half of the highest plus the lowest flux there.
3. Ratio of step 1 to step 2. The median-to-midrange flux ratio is 1.02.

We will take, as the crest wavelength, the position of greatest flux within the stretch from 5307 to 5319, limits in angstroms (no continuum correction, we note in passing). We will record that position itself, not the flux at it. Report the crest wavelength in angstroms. 5316.0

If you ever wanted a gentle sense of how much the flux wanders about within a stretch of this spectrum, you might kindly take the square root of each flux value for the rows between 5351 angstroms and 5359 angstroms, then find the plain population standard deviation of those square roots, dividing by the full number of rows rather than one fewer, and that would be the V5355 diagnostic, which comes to 0.088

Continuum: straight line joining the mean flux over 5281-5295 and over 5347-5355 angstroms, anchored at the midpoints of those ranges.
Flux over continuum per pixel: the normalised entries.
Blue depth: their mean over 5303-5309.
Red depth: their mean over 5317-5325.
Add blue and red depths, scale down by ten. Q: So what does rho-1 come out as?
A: 0.210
